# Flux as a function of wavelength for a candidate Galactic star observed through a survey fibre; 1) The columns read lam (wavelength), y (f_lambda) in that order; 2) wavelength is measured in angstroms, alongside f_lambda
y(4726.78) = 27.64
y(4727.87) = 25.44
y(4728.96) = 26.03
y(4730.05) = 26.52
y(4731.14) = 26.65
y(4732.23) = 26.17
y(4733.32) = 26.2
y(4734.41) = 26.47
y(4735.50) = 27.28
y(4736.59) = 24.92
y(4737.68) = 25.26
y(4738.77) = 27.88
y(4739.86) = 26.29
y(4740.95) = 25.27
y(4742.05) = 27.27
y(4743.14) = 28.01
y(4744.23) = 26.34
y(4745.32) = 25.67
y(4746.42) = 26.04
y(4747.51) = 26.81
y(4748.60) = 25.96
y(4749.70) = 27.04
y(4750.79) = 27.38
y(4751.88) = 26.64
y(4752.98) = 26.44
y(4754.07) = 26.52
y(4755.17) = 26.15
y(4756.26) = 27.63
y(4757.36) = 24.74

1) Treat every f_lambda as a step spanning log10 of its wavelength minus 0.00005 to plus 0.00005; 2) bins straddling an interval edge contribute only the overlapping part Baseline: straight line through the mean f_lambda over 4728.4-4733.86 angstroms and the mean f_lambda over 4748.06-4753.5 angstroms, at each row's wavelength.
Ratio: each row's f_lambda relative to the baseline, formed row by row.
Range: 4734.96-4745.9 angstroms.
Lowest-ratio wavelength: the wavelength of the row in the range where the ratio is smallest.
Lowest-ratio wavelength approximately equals 4736.59 angstroms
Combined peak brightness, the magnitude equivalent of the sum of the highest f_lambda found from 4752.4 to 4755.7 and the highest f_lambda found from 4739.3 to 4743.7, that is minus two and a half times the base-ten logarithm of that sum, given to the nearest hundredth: -4.34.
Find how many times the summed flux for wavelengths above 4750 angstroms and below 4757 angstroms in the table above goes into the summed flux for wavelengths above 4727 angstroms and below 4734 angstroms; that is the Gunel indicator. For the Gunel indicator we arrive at 0.977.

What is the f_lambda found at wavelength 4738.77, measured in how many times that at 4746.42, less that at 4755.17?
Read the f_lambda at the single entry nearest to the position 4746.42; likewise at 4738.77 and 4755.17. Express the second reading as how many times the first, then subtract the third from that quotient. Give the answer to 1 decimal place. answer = -25.1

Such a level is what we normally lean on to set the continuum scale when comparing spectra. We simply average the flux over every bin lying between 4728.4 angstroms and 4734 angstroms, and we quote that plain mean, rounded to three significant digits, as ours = 26.3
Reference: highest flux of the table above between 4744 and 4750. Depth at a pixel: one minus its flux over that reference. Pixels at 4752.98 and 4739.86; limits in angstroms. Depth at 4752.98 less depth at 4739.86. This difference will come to -0.01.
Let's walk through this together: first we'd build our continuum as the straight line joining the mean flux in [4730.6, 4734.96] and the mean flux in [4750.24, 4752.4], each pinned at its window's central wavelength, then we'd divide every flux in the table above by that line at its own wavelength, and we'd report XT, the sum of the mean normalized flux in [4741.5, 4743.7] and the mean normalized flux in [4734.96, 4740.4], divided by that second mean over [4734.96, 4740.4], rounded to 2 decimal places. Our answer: 2.04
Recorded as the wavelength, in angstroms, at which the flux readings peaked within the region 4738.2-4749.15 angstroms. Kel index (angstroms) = 4743.14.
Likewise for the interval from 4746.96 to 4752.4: 4750.79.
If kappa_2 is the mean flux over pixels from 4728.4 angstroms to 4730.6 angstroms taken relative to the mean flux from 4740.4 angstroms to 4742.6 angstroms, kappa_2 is 1.00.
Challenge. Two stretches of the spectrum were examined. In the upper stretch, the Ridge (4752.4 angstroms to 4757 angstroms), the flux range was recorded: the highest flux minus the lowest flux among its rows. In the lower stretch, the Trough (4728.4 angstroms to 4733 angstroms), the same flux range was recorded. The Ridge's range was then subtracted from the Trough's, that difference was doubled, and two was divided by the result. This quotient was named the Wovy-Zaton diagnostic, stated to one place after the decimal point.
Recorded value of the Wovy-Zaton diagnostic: -1.2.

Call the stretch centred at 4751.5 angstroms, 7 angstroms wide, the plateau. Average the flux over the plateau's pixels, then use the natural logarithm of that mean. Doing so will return 3.28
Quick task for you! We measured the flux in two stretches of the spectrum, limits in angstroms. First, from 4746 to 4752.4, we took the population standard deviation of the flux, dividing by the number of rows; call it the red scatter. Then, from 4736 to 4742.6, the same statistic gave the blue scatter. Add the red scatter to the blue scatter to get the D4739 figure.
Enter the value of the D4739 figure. 1.62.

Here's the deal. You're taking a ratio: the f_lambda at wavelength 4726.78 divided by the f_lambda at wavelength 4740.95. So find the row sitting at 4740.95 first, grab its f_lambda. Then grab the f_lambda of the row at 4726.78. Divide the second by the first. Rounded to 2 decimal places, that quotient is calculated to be 1.09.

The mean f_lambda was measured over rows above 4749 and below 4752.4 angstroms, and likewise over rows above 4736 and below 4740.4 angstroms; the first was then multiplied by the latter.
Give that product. 705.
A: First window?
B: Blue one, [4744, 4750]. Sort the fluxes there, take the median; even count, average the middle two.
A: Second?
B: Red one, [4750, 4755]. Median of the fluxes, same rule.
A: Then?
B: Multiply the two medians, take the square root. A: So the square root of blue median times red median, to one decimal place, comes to 26.4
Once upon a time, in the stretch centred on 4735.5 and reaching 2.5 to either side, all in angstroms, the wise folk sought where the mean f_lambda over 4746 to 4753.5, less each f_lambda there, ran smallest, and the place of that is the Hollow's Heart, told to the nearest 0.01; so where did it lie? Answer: 4735.50 angstroms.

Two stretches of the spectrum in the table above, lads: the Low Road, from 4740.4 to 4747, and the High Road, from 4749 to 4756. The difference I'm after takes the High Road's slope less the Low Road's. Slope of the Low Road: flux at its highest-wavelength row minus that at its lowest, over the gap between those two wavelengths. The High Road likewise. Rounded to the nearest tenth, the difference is -0.3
